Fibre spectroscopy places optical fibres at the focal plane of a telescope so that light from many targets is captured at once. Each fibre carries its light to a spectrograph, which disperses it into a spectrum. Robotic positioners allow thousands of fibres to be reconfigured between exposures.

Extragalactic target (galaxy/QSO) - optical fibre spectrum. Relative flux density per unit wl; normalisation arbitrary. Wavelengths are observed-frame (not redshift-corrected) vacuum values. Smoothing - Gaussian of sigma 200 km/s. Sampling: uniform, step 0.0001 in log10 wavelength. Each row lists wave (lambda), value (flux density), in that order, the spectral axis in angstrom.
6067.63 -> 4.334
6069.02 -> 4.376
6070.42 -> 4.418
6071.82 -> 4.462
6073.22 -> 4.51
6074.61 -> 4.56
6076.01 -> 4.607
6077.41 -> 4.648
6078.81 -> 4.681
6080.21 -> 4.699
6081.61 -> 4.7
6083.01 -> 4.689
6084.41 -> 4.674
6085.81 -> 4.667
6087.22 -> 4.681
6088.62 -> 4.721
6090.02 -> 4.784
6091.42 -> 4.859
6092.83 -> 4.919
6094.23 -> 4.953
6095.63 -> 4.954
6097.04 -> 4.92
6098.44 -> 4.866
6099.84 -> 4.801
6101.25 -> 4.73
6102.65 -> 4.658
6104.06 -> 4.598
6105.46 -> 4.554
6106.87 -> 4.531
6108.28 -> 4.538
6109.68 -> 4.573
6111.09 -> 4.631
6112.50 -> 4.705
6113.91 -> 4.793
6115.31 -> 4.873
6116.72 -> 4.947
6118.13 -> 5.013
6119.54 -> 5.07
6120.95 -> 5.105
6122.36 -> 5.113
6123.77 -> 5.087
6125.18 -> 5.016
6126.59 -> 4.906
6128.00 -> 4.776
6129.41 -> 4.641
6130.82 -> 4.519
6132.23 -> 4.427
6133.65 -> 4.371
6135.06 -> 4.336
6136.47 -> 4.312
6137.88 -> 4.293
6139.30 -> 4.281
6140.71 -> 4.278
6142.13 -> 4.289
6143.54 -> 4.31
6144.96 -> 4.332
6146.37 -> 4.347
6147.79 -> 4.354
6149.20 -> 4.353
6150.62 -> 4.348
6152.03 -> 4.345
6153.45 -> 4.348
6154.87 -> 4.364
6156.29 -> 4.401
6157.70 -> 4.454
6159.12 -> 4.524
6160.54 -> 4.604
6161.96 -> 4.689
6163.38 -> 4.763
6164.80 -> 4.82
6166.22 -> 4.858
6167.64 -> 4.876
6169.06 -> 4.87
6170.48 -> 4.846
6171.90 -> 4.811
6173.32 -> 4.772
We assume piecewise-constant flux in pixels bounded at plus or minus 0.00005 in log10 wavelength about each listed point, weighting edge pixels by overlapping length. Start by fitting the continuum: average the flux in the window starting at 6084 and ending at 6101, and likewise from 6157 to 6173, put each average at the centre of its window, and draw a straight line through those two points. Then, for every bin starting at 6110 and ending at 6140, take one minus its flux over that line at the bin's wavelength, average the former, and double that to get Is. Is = 0.024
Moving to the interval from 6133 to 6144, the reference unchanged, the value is 0.192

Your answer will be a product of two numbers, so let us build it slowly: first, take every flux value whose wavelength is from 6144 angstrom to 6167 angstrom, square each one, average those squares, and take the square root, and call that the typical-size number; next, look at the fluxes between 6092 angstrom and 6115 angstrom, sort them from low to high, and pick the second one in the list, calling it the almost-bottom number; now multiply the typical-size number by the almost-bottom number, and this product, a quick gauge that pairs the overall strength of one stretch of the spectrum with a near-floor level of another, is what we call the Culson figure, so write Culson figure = 20.41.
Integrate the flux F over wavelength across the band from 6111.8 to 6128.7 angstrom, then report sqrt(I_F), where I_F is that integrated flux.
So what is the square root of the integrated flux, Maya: 9.15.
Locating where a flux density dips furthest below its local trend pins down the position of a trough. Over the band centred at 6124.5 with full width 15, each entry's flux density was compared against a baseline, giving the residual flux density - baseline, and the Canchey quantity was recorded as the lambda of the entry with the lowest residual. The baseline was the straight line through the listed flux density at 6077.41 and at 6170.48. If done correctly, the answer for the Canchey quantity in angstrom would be 6130.82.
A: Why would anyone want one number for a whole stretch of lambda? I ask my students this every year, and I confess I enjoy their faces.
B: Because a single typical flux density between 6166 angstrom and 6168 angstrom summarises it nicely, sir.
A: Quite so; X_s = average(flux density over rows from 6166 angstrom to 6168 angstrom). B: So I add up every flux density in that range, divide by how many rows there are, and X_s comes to 4.87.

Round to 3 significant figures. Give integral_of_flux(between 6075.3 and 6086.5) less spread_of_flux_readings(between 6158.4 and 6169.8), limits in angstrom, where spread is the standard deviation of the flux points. 52.2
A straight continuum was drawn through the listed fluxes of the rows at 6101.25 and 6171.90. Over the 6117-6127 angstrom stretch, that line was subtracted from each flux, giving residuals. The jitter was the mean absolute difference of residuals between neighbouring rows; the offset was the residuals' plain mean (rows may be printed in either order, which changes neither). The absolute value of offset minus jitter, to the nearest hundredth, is 0.24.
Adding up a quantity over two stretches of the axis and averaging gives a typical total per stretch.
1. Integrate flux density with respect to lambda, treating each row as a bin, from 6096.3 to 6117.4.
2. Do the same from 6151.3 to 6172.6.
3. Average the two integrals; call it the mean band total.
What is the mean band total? 99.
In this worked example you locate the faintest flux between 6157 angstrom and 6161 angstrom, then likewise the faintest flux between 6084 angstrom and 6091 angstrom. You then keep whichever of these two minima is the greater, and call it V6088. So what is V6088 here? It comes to 4.67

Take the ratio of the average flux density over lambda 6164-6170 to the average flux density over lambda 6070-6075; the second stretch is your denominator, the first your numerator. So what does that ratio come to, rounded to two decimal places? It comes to 1.08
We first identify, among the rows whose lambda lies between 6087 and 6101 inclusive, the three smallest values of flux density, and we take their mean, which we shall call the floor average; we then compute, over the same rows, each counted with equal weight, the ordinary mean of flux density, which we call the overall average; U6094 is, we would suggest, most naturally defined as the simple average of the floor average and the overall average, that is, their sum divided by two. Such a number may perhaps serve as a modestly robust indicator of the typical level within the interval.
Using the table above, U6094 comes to 4.79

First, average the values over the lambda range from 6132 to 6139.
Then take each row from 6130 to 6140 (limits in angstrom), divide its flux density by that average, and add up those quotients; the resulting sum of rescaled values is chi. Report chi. 7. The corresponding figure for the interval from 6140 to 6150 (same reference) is 7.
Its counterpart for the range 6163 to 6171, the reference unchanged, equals 7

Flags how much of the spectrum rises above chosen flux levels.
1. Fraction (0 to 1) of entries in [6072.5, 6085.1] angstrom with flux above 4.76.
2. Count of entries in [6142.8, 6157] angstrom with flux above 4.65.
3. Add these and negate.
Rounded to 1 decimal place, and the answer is 0.0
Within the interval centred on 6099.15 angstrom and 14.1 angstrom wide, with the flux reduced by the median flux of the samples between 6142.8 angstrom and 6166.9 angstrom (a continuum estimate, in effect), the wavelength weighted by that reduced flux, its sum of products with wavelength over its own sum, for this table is 6097.9 angstrom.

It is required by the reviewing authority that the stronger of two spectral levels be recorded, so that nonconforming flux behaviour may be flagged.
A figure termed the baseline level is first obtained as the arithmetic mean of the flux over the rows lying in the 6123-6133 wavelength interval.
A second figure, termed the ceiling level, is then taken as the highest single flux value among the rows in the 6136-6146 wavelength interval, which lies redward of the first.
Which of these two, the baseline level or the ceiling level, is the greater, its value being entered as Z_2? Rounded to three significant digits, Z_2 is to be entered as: 4.77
